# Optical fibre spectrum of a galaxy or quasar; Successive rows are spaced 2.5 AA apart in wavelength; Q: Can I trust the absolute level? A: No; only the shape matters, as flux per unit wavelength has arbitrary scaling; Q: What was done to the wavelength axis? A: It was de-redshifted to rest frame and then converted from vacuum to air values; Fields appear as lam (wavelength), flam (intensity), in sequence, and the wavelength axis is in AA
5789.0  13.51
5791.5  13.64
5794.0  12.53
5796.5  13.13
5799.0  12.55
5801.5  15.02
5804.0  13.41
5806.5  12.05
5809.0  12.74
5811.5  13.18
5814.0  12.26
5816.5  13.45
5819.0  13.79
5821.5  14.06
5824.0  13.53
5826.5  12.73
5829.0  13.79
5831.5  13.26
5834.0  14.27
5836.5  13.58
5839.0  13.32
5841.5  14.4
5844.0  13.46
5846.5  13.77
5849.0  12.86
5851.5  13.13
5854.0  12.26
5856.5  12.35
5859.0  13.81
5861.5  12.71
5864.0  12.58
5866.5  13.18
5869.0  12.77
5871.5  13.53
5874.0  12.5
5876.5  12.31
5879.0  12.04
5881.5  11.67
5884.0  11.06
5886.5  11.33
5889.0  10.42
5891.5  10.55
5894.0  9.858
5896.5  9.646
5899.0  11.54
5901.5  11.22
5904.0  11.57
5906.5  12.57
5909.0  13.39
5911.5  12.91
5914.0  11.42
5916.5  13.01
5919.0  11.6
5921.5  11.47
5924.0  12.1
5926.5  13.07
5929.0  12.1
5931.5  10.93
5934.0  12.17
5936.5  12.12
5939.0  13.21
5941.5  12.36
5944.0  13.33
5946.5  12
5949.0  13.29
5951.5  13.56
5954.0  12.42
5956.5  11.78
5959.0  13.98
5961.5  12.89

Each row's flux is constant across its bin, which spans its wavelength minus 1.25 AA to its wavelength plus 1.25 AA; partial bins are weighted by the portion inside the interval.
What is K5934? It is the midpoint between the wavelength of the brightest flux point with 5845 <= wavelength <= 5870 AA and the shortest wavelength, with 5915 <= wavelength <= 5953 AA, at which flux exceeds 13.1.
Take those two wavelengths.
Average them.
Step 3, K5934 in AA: 5899.0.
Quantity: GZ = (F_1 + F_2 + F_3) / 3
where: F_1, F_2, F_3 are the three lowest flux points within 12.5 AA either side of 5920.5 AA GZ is 11.3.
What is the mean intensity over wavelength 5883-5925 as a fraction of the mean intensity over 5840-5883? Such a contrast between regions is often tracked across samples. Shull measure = 0.89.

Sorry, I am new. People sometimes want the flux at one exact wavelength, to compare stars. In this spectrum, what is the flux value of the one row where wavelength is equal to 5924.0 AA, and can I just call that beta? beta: 12.1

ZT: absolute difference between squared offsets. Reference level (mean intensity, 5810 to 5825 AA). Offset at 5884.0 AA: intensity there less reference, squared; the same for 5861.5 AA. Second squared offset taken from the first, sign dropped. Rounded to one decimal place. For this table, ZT 4.9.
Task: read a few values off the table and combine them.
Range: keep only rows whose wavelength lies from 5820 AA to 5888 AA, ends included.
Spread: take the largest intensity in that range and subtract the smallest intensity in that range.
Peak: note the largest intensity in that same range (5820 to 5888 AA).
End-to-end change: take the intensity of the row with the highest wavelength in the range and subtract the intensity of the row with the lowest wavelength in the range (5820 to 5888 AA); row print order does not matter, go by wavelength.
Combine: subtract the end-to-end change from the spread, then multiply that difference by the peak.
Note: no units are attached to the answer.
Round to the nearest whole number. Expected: 87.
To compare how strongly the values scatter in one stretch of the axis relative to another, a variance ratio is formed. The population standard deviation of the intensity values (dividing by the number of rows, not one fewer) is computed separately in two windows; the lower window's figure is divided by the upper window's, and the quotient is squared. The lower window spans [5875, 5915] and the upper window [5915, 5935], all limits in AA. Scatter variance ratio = 2.1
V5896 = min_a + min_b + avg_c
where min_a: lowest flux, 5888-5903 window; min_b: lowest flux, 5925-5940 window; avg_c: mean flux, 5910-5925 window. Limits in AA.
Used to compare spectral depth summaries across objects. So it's 33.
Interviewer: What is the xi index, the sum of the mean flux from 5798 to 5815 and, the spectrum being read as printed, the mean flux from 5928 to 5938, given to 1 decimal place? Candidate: 24.9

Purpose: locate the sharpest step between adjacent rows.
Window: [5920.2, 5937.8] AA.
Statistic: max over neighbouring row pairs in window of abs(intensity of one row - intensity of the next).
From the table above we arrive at 1.24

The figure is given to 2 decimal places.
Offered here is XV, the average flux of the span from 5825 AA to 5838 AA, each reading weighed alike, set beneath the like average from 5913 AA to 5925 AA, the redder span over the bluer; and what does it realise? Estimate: 0.88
